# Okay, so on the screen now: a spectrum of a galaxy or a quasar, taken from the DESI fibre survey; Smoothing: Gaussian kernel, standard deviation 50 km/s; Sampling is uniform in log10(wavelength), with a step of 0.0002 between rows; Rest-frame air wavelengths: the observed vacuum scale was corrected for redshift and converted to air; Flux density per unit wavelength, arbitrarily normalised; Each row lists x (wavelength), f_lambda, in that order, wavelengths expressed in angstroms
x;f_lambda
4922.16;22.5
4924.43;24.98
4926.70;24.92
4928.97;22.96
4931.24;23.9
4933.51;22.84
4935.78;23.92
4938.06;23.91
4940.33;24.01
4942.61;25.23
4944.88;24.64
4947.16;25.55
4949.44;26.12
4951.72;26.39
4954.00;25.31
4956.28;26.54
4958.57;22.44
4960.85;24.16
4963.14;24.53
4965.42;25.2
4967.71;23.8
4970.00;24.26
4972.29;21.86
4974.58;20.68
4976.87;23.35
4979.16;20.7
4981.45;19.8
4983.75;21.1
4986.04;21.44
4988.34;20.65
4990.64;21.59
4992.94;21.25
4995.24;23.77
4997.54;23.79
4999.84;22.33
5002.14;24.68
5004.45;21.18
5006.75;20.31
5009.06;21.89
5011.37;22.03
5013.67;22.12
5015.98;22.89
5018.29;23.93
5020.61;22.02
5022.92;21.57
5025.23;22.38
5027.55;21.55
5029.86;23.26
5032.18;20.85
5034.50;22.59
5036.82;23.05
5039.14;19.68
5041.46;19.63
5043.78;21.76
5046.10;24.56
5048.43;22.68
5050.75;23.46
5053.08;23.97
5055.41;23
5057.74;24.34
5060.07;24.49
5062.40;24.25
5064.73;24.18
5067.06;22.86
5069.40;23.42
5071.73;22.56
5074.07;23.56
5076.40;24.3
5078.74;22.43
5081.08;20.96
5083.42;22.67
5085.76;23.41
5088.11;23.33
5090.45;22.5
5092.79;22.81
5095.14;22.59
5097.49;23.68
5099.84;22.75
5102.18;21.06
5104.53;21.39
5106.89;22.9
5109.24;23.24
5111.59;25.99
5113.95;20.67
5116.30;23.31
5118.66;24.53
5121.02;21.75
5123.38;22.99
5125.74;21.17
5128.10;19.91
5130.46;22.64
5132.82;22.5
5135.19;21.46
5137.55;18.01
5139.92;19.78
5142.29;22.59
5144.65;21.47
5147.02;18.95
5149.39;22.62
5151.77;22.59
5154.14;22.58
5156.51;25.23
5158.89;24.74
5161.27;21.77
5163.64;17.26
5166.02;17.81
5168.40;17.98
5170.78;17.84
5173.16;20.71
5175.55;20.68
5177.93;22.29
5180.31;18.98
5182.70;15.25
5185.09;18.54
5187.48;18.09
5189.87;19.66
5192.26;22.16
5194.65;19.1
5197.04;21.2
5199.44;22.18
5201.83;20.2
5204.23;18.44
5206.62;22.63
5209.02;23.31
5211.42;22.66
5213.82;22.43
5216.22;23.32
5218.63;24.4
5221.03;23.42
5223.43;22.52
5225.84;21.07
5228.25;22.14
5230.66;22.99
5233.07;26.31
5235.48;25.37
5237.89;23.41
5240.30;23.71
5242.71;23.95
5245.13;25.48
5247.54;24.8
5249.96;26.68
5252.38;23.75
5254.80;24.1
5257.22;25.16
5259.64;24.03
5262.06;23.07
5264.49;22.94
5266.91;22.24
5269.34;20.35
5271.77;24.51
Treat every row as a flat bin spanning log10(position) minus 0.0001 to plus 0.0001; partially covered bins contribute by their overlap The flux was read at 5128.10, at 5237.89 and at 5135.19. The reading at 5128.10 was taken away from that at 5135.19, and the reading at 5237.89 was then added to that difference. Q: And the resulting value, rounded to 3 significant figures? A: 25.0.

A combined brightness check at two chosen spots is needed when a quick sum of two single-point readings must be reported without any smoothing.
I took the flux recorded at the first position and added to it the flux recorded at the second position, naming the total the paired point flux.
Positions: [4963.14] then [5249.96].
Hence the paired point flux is 51.2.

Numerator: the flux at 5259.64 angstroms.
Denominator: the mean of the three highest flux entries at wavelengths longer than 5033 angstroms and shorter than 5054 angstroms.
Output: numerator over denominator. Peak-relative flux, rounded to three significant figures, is 1.00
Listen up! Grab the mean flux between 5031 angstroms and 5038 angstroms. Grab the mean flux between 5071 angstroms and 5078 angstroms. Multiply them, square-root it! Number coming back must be 22.8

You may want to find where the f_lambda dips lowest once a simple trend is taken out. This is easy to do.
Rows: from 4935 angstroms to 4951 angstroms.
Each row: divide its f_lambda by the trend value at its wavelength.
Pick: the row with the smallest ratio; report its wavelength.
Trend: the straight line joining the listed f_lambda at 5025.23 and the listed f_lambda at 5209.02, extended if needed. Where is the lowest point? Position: 4938.06 angstroms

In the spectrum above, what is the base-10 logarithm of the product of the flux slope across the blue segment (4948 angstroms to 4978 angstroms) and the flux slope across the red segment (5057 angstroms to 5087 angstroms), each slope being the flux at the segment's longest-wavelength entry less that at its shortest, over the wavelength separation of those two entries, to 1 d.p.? -2.5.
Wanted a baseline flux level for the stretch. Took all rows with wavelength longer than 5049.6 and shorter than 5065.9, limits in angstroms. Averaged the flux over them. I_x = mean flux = 24.0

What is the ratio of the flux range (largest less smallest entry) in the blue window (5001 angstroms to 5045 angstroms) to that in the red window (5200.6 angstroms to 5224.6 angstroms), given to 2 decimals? 0.85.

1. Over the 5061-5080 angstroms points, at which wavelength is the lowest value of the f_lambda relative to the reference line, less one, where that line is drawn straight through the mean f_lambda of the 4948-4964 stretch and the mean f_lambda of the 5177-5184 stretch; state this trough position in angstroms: 5071.73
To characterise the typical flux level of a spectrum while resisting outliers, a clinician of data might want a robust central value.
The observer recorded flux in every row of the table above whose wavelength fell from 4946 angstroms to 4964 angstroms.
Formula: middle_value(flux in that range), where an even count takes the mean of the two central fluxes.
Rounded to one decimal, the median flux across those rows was 25.4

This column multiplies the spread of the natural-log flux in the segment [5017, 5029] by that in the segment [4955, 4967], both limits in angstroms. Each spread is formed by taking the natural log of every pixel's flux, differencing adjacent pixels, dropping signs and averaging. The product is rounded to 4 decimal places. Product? 0.0032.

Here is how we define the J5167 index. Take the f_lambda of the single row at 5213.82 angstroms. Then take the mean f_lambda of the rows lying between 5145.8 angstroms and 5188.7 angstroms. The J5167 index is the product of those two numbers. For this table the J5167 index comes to 453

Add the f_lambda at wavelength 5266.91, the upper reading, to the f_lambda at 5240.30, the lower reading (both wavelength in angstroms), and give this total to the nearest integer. 46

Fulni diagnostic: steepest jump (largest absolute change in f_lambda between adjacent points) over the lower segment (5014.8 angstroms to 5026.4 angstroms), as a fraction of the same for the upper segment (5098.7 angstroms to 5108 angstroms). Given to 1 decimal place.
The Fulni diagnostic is 1.1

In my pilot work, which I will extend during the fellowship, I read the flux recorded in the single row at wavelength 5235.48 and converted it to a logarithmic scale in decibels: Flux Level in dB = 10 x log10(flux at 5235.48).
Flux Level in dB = 14.04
